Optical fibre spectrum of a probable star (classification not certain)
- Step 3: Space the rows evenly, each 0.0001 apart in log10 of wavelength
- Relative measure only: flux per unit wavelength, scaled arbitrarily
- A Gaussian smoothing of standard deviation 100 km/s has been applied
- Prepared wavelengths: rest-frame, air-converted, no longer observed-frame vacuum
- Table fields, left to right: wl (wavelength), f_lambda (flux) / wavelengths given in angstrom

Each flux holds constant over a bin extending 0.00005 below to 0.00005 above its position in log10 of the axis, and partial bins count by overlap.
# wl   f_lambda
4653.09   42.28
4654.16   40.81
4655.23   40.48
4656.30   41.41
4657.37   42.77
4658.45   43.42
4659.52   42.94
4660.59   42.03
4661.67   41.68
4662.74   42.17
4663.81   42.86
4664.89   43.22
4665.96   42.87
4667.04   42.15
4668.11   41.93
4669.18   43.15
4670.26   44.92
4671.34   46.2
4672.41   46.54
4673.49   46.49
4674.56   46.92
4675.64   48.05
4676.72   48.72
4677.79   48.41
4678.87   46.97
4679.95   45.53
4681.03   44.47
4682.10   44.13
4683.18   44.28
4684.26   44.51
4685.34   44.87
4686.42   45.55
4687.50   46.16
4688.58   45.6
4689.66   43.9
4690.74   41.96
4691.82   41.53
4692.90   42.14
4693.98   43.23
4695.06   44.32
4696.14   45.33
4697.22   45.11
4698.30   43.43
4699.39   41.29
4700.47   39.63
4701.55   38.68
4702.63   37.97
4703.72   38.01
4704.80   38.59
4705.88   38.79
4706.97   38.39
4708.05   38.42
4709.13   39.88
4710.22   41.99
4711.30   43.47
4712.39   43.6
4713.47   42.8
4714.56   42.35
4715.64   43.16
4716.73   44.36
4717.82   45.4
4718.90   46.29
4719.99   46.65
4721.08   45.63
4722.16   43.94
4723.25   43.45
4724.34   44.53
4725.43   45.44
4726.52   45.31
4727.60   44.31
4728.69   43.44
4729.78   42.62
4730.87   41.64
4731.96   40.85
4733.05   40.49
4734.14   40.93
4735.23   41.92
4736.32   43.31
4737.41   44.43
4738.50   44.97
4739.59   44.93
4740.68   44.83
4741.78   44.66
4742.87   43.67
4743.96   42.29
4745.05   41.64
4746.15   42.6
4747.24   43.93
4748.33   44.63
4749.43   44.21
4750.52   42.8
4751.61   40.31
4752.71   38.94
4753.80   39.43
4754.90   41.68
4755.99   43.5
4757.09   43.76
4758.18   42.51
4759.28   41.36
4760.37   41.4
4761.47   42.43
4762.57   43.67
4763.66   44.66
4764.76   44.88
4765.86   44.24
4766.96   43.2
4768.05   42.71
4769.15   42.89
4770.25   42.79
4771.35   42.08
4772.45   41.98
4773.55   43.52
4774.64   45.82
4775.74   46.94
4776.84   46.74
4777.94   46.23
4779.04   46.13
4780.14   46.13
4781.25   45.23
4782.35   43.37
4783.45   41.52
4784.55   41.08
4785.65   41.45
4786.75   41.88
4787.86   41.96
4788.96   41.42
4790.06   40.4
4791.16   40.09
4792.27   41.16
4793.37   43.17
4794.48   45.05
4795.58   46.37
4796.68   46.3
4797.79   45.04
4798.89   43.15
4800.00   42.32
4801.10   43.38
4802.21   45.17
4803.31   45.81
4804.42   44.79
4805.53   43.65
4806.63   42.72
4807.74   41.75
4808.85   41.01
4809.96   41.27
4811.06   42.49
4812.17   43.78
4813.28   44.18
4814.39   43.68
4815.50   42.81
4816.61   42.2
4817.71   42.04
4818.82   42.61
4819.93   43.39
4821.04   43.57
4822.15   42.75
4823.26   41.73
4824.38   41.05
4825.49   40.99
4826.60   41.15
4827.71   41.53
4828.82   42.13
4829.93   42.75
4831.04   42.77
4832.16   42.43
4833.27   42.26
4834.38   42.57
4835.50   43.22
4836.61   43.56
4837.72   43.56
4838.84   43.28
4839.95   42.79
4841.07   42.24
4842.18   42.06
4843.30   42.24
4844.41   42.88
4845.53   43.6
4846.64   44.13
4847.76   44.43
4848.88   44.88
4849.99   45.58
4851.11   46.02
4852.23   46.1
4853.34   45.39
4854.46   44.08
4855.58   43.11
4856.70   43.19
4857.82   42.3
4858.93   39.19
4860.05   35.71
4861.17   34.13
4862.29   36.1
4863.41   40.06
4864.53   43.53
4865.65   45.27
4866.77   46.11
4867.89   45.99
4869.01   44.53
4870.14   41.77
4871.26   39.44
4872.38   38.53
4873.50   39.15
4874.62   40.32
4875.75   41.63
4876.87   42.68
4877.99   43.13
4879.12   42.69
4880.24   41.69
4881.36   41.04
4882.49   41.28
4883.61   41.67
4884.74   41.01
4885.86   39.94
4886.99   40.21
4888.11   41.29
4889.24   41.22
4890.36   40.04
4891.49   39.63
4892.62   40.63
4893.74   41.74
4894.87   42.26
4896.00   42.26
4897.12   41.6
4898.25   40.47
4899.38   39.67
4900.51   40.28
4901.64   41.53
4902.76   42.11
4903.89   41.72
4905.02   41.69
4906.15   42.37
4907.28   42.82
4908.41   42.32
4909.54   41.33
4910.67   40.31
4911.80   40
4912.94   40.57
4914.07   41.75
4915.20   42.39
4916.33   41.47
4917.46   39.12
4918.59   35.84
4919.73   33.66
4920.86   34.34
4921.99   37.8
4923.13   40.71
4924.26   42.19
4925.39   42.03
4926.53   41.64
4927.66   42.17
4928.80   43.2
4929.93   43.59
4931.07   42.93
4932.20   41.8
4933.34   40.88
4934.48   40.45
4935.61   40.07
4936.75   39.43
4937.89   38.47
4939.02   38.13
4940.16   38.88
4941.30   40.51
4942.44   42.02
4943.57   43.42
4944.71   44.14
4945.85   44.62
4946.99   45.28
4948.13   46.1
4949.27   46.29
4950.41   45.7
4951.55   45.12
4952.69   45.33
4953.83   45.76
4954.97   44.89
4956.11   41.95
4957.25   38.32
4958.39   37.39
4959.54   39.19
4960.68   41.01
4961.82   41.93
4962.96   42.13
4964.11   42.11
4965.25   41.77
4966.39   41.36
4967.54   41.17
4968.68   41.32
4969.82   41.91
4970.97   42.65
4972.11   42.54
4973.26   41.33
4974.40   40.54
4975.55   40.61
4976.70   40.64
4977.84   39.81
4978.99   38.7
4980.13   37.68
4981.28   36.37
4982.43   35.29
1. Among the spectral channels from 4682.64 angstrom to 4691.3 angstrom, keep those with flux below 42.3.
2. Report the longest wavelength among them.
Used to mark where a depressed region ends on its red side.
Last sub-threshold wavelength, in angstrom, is 4690.74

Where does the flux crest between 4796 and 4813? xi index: 4796.68 angstrom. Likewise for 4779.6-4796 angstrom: 4795.58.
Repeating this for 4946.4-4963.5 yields 4949.27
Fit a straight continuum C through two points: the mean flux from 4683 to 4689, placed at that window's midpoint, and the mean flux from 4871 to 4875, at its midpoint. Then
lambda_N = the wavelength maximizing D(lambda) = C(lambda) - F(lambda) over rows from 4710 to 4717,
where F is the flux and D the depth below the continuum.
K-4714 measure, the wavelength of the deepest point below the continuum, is 4710.22 angstrom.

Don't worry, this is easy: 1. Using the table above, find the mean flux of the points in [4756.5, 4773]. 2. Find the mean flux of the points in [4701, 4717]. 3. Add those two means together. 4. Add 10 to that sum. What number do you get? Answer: 94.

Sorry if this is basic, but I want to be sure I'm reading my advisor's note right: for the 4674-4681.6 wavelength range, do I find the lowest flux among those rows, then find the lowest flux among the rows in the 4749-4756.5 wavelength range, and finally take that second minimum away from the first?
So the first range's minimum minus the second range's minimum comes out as 5.5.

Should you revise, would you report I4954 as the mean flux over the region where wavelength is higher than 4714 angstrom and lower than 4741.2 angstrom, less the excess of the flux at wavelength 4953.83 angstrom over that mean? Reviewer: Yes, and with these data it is 41.9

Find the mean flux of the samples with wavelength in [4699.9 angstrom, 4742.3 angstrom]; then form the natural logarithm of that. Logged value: 3.751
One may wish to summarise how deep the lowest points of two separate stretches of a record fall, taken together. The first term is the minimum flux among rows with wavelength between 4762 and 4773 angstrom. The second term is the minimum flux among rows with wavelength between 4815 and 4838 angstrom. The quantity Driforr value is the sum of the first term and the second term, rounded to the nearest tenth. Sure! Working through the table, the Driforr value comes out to 83.0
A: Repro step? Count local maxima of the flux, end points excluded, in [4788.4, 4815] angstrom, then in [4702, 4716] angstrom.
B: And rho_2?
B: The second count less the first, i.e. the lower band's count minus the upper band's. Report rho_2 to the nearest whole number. -1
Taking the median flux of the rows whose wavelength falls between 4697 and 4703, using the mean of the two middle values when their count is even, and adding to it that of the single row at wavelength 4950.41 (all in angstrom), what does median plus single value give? 86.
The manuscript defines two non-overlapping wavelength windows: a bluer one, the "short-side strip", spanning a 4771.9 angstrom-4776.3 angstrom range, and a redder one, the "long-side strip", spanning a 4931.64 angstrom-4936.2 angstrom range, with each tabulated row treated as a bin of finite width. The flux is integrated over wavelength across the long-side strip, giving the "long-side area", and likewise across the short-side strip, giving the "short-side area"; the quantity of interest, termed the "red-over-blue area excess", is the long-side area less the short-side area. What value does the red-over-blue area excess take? -10.6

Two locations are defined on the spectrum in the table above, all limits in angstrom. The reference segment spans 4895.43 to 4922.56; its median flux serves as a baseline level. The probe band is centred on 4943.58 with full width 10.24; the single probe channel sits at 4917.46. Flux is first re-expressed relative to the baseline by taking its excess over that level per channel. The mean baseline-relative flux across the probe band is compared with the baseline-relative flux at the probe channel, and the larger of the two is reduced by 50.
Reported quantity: -48.8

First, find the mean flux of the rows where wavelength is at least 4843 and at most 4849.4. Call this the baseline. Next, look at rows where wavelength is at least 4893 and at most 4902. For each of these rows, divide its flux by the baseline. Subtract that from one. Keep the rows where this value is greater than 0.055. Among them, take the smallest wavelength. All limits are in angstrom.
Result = 4898.25 angstrom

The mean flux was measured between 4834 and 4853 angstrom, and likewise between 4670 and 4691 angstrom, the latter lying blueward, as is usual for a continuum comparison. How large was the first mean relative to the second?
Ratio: 0.96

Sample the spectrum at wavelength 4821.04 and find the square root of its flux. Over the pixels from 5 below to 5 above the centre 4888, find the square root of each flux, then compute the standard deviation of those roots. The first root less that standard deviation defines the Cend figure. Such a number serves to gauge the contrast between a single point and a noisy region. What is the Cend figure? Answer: 6.55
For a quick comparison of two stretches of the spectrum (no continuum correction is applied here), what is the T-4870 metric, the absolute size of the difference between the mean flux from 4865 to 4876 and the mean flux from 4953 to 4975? 0.7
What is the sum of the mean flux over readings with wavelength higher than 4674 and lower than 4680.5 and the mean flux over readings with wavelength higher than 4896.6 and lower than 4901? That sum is 87.9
